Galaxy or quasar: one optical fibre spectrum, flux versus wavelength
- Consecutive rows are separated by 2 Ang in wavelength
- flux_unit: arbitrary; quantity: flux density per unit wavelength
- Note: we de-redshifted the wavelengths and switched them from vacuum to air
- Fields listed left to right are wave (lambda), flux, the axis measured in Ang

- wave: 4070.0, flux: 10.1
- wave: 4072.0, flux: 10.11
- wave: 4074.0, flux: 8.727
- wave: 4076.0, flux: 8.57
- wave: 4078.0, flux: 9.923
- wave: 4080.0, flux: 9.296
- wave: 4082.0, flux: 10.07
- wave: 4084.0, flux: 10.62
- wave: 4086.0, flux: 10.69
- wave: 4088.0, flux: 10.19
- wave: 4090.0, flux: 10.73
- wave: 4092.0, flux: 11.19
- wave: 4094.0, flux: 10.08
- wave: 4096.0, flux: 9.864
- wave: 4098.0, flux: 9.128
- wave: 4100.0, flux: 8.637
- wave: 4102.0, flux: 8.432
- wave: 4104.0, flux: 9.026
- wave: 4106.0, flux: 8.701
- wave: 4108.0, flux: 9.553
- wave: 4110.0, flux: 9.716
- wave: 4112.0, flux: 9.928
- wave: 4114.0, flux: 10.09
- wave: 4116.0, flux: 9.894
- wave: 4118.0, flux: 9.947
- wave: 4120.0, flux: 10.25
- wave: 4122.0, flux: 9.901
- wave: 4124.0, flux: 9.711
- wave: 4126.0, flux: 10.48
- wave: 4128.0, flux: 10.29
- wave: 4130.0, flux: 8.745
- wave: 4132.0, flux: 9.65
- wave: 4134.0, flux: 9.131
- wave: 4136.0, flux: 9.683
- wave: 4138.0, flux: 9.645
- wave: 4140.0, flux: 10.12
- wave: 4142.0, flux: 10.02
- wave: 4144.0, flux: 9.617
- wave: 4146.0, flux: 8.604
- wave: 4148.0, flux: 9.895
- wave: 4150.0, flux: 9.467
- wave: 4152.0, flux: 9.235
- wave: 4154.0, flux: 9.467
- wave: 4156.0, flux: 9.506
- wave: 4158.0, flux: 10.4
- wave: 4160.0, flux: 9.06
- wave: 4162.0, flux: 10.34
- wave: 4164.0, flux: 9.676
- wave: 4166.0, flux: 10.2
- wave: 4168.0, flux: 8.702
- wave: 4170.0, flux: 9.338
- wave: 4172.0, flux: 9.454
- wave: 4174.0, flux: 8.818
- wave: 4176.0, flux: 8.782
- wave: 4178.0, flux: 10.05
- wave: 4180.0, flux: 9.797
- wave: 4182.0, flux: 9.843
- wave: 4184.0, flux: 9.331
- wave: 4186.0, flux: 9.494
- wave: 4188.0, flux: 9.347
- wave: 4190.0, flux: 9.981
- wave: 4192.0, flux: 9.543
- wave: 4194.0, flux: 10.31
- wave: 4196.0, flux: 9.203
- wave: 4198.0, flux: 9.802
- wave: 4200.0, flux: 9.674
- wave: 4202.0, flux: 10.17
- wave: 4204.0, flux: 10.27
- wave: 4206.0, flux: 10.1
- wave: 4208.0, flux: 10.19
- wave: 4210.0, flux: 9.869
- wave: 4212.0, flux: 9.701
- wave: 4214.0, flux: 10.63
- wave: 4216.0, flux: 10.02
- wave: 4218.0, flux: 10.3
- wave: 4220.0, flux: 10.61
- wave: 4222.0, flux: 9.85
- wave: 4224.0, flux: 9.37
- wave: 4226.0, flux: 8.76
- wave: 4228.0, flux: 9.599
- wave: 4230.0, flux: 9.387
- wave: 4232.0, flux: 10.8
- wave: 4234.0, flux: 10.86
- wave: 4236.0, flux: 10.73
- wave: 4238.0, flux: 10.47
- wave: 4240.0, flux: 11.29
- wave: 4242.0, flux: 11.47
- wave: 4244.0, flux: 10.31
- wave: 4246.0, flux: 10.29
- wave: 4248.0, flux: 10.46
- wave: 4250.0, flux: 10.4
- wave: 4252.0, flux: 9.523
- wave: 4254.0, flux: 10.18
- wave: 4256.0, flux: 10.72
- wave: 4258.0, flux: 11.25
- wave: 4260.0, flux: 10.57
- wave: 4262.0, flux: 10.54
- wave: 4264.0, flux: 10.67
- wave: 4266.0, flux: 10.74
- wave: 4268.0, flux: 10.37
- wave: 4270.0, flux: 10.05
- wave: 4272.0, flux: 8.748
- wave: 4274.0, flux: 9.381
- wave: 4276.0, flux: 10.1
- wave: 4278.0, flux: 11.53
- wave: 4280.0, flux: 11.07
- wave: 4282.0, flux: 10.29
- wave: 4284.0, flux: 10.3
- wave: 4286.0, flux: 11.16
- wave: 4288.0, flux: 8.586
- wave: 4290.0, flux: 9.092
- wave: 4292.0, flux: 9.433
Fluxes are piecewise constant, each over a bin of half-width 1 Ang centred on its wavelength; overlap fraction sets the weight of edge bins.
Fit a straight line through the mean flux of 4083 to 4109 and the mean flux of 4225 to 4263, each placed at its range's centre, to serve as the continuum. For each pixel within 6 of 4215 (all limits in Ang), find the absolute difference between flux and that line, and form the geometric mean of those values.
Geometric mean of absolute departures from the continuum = 0.21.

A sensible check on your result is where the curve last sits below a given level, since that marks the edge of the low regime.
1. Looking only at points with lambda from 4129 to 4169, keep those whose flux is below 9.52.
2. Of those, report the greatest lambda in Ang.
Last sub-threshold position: 4168.0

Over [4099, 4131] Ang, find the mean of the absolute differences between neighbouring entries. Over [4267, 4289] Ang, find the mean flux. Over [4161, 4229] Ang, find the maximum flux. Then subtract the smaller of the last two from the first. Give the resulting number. -9.7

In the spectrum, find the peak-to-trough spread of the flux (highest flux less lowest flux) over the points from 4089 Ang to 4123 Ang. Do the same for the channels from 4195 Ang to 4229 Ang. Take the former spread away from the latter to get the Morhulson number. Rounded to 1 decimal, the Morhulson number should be -0.9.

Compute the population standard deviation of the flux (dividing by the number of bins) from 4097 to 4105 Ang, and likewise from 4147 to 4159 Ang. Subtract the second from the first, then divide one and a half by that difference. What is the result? -15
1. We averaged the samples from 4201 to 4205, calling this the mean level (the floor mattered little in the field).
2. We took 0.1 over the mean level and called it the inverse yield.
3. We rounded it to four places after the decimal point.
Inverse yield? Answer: 0.0098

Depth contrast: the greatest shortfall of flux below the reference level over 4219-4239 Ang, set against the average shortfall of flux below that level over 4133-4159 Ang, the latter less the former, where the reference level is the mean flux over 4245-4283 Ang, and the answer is -0.84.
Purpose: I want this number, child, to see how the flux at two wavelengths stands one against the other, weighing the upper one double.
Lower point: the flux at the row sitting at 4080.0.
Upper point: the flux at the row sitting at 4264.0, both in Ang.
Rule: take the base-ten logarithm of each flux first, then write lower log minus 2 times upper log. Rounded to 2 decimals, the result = -1.09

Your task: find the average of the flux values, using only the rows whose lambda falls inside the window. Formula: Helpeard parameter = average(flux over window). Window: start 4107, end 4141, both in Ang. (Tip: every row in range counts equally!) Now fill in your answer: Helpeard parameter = 9.8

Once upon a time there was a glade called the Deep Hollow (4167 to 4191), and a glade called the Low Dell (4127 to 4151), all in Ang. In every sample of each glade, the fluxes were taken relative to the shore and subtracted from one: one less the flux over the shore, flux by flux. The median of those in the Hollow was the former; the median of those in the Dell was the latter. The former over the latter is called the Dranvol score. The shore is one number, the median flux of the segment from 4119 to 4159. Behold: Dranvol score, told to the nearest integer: 14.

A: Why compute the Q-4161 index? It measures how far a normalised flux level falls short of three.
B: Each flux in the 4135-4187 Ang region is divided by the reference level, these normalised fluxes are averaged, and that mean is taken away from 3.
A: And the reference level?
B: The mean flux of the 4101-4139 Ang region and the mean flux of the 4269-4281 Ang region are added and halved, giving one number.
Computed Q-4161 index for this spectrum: 2.033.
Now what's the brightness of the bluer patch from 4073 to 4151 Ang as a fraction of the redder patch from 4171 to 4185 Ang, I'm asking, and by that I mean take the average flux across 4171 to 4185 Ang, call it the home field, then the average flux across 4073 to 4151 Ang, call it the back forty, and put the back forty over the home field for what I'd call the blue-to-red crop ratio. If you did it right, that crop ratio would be 1.03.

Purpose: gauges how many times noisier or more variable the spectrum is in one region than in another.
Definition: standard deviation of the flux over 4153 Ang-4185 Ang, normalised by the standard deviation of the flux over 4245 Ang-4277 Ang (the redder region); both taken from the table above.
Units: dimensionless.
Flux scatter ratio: 0.89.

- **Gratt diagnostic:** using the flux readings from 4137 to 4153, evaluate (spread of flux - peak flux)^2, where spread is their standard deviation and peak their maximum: 93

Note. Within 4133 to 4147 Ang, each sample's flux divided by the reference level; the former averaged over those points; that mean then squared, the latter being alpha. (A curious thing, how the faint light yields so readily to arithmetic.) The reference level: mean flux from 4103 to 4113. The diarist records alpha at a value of 1.03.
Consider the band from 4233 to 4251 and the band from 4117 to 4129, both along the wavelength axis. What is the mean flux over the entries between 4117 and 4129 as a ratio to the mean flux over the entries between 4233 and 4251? 0.94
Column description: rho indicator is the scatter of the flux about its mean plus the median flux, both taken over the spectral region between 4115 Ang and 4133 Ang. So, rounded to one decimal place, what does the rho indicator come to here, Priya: 10.4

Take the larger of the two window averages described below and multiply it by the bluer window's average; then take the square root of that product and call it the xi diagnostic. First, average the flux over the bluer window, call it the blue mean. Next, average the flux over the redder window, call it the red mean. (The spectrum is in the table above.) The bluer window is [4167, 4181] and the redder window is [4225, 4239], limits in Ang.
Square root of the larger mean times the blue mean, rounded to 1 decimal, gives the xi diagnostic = 9.7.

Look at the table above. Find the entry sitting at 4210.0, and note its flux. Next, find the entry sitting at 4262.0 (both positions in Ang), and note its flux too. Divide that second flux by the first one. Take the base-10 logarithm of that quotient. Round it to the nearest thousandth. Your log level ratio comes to 0.029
